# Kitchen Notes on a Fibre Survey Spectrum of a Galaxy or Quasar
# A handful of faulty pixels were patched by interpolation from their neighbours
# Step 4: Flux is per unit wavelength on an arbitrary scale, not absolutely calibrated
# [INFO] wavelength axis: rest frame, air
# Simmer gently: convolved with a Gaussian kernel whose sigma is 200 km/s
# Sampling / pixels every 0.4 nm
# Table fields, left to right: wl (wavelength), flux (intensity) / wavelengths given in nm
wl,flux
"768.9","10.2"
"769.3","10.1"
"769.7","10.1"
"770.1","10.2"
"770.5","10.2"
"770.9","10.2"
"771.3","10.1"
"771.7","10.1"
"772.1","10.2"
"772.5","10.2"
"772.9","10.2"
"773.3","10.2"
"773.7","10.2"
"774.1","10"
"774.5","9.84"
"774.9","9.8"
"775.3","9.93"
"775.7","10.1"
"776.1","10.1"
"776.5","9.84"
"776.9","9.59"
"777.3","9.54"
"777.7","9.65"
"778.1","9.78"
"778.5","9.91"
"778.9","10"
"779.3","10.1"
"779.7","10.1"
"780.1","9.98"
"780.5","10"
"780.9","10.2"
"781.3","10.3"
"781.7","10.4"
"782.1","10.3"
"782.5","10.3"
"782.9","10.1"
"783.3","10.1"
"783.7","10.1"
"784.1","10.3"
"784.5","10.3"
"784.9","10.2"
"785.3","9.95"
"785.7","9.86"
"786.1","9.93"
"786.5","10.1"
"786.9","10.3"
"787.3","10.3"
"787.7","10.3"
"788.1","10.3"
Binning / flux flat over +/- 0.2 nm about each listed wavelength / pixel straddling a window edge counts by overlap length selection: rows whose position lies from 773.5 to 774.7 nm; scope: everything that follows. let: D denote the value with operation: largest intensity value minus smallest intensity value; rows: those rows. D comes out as 0.36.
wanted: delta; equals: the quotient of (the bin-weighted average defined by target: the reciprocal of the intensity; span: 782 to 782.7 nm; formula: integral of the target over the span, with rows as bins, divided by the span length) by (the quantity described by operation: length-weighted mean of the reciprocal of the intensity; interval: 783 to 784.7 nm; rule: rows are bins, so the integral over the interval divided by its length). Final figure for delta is 0.99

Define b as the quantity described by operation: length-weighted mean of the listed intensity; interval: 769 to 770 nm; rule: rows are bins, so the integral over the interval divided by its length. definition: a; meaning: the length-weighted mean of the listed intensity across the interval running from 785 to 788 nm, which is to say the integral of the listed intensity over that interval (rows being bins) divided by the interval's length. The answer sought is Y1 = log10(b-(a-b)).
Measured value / 1.005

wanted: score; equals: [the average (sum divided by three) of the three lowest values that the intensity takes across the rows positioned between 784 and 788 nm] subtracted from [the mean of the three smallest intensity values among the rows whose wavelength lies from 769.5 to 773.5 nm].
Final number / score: 0.2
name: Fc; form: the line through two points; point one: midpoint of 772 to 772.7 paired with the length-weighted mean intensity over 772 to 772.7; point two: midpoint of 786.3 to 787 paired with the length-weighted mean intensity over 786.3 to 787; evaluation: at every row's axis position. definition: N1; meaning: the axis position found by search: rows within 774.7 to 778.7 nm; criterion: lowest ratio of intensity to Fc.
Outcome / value 777.3 nm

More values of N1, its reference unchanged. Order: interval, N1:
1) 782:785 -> 782.9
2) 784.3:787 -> 785.7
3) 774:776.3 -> 774.9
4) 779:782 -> 780.1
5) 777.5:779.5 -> 777.7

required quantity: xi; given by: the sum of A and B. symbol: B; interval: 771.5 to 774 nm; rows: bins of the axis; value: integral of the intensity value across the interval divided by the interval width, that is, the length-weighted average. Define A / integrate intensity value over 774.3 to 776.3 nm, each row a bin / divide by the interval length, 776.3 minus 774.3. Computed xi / 20.1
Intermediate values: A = 10.0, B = 10.2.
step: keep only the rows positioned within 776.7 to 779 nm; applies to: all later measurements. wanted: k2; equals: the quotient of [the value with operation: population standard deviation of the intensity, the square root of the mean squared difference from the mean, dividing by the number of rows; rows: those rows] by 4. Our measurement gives 0.042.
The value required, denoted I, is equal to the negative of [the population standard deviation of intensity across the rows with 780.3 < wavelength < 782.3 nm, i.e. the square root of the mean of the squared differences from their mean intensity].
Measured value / -0.14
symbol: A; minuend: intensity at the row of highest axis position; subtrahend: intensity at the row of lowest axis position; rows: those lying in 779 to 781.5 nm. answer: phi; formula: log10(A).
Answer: -0.7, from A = 0.20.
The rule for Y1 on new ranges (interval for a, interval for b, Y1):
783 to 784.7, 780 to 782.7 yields 1.011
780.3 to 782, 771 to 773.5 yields 1.005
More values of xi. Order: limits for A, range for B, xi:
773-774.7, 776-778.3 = 19.8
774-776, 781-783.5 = 20.2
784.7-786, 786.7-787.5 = 20.3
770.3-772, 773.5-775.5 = 20.1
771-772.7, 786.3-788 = 20.4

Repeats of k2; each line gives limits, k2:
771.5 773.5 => 0.010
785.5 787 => 0.042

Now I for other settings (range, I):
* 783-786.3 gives -0.16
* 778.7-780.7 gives -0.05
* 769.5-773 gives -0.05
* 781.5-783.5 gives -0.12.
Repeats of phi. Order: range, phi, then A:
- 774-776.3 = -1.0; 0.10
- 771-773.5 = -1.0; 0.10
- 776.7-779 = -0.4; 0.41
